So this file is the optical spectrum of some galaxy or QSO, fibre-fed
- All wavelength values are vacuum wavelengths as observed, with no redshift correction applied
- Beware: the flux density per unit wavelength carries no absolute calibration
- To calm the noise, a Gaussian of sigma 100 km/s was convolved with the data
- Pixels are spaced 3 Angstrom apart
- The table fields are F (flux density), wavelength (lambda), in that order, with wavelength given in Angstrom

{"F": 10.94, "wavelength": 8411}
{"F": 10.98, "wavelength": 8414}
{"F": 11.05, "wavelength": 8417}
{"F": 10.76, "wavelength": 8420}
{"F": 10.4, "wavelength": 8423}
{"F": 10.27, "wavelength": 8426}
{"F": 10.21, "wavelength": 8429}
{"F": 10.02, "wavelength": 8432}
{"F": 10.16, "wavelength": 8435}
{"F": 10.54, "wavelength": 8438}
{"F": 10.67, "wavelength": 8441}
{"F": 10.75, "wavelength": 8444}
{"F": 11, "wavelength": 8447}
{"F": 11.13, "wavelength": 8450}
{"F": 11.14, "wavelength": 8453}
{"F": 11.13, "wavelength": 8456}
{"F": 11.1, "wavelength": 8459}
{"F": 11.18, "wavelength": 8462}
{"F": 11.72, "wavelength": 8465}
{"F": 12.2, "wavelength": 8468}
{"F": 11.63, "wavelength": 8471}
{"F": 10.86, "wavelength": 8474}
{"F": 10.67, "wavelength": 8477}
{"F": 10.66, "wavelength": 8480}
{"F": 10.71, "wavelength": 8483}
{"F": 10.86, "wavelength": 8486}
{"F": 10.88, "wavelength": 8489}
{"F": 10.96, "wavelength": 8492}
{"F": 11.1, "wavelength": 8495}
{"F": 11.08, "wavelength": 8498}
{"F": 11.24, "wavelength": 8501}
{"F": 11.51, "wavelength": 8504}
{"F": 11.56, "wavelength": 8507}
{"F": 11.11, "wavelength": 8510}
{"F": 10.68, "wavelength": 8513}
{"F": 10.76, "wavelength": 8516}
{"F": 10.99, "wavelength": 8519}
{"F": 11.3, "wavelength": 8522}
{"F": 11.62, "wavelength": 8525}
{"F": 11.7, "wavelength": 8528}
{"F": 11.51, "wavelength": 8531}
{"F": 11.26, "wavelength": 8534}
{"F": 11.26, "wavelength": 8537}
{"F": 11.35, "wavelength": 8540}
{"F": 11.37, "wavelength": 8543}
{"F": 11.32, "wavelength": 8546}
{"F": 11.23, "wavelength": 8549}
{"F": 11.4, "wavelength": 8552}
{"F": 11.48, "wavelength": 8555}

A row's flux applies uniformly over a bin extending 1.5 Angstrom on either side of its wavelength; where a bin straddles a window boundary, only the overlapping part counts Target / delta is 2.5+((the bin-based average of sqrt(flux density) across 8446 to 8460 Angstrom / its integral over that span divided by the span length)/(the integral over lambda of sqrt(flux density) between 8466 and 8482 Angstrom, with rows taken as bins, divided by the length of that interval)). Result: 3.50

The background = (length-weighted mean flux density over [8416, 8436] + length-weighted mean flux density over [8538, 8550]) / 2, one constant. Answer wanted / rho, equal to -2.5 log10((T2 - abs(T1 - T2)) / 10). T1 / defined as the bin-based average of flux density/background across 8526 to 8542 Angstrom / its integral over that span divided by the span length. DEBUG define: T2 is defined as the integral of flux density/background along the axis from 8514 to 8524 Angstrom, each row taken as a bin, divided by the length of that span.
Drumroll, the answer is 2.52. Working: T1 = 1.052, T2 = 1.02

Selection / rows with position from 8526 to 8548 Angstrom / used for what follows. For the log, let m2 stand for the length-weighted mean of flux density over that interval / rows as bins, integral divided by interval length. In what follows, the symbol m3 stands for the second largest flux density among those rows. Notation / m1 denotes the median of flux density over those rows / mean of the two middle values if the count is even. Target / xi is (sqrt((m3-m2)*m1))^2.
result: 1.3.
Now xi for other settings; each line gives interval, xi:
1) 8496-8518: 4.2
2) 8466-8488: 5.8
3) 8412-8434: 4.7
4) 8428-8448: 2.9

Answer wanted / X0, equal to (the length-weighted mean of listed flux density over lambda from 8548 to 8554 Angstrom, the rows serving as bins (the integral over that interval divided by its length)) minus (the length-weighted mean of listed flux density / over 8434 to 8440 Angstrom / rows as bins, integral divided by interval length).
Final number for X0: 0.9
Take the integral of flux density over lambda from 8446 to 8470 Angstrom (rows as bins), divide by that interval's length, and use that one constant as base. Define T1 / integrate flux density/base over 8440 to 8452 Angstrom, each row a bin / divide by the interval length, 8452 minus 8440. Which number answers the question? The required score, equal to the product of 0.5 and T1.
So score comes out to 0.481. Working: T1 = 0.962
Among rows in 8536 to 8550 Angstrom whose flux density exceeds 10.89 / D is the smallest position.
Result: 8537 Angstrom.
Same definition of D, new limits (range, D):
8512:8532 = 8519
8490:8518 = 8492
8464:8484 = 8465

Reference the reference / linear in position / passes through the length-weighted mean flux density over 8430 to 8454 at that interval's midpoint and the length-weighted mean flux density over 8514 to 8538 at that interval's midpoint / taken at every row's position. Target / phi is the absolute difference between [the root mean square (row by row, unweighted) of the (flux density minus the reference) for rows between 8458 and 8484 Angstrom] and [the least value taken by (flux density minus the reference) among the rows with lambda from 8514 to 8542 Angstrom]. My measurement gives 1.09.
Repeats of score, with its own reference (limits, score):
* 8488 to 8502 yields 0.487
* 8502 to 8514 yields 0.496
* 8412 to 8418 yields 0.485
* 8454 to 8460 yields 0.490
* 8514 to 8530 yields 0.497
